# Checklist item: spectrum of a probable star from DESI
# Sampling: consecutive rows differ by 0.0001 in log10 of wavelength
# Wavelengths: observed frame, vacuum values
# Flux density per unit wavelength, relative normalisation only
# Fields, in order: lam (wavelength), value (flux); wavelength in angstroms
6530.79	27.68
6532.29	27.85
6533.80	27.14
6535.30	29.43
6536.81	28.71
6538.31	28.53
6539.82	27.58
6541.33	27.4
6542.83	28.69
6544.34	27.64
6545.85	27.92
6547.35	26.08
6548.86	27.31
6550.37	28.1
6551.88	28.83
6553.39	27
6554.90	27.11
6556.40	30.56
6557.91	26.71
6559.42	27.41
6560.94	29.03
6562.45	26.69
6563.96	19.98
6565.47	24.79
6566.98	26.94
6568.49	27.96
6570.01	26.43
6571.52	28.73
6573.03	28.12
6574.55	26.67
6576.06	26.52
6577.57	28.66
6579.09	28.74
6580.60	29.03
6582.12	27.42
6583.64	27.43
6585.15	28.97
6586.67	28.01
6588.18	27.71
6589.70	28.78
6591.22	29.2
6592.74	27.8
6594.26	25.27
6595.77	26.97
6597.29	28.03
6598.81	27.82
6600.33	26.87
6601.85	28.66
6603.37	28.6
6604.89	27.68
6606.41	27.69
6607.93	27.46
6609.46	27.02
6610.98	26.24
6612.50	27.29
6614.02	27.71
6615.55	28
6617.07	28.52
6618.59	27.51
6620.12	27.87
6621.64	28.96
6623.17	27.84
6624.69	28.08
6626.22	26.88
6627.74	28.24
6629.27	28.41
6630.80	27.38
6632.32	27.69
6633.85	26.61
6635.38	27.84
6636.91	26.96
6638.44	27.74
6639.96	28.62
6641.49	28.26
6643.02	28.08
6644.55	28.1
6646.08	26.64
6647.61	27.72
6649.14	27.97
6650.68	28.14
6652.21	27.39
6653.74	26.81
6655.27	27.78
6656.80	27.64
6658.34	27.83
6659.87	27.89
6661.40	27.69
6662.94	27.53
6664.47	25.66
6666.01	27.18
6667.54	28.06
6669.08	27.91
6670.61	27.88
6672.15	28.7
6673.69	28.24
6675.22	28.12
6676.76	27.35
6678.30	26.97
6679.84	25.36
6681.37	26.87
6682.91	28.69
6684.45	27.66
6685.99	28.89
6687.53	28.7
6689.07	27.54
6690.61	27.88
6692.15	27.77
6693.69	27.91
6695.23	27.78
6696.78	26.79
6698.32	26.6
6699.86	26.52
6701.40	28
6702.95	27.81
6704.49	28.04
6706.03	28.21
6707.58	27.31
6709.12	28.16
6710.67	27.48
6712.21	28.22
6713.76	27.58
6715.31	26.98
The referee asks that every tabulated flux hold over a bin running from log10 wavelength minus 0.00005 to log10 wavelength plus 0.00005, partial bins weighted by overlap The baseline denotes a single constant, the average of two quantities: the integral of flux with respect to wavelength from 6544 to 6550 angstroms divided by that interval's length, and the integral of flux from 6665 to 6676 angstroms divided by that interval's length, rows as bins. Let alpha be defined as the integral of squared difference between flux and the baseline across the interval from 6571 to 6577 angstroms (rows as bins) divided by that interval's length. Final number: 0.9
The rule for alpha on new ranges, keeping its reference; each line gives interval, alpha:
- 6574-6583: 1.1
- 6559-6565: 15.8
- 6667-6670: 0.1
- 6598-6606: 0.5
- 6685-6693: 0.6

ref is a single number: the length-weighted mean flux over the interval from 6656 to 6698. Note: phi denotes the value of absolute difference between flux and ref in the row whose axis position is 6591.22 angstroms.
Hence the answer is 1.57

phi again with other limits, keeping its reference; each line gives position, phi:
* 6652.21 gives 0.24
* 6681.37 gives 0.76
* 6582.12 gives 0.21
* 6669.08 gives 0.28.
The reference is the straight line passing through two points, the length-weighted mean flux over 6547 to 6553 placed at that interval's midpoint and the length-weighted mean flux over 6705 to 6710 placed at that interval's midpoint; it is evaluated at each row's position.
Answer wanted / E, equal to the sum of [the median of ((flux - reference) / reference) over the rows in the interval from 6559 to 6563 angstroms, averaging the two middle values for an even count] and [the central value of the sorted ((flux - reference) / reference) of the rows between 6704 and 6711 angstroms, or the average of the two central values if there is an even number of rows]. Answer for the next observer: -0.002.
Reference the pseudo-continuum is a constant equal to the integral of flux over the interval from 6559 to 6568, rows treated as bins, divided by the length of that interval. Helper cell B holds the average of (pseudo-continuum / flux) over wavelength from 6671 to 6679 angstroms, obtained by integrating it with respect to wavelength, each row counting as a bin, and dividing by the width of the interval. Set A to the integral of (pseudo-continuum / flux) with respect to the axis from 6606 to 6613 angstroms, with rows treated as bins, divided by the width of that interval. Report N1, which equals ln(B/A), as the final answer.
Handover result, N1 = -0.029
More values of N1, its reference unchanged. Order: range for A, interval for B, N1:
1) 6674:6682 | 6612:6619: -0.032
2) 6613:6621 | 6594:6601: 0.031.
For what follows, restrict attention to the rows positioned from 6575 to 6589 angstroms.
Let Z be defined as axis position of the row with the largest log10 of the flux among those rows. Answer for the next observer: 6580.60 angstroms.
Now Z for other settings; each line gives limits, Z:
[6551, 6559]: 6556.40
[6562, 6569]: 6568.49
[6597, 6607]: 6601.85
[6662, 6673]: 6672.15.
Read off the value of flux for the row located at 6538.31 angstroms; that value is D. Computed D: 28.53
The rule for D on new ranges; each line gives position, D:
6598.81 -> 27.82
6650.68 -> 28.14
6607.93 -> 27.46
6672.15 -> 28.7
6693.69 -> 27.91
